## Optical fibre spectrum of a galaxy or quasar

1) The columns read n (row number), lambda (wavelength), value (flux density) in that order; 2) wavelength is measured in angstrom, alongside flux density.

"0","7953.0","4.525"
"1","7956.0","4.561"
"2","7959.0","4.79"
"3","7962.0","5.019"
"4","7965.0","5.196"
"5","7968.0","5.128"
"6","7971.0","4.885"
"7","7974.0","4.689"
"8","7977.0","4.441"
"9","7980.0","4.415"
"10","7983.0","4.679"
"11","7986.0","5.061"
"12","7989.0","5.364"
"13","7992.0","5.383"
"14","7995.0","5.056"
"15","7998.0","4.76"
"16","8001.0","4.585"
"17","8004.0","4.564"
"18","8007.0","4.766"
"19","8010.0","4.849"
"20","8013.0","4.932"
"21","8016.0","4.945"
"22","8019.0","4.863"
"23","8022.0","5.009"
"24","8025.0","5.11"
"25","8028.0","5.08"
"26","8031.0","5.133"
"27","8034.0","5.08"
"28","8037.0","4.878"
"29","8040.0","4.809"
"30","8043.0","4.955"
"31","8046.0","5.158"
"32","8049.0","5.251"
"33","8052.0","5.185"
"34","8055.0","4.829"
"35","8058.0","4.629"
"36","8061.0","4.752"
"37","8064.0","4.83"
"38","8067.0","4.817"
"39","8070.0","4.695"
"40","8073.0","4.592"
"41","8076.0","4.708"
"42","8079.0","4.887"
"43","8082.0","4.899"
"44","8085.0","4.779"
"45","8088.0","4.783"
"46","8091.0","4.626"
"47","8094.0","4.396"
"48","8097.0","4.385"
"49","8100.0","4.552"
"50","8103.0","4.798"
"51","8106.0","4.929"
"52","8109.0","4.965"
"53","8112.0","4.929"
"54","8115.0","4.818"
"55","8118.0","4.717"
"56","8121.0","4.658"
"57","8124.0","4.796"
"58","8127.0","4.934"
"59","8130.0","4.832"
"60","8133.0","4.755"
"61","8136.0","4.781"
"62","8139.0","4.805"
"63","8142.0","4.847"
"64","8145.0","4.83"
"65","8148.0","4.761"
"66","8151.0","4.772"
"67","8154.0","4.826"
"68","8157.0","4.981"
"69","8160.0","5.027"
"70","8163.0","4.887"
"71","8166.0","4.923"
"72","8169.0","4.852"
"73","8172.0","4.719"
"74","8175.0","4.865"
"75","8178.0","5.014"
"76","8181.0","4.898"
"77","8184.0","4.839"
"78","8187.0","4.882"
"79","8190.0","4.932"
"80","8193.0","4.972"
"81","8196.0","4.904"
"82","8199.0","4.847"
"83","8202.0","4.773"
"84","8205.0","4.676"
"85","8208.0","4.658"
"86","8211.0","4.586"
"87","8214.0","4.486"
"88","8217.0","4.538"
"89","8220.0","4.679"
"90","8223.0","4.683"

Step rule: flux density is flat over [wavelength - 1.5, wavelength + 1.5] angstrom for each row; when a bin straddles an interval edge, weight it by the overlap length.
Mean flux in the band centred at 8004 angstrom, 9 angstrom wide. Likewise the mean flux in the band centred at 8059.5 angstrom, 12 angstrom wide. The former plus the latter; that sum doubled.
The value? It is 18.80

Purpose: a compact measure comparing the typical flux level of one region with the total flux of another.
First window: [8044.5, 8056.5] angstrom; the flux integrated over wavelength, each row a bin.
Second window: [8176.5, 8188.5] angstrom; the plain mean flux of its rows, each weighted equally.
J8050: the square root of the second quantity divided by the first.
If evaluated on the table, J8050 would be 0.283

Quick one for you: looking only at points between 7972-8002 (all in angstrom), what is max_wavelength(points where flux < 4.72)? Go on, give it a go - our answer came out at 8001.0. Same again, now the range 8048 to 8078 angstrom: 8076.0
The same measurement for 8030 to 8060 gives 8058.0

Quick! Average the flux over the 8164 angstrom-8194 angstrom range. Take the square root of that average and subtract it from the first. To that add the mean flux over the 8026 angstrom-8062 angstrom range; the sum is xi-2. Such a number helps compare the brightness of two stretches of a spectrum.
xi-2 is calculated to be 7.66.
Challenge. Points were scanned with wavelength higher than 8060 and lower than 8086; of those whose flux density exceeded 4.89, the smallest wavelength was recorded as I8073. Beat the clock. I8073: 8082.0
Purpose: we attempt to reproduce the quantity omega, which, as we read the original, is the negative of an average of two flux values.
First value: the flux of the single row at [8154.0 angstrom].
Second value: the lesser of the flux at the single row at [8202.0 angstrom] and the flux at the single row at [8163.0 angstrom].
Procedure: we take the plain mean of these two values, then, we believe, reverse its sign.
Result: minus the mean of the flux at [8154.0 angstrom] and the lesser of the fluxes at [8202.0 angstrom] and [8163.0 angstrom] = -4.80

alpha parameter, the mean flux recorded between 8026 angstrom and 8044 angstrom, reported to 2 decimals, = 4.99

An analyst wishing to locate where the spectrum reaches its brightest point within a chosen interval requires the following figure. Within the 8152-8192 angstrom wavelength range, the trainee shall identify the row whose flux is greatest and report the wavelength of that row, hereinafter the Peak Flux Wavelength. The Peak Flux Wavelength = 8160.0 angstrom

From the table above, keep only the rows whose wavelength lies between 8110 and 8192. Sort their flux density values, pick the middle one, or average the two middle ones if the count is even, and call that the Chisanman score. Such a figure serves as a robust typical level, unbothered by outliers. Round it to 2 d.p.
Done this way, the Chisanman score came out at 4.84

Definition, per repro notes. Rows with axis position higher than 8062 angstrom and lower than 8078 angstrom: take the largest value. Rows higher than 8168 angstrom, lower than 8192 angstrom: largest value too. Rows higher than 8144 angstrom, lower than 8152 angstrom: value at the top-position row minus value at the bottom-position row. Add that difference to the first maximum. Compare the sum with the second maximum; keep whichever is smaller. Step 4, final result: 4.77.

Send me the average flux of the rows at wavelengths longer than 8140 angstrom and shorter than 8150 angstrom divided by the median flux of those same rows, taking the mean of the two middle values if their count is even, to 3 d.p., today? 0.996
